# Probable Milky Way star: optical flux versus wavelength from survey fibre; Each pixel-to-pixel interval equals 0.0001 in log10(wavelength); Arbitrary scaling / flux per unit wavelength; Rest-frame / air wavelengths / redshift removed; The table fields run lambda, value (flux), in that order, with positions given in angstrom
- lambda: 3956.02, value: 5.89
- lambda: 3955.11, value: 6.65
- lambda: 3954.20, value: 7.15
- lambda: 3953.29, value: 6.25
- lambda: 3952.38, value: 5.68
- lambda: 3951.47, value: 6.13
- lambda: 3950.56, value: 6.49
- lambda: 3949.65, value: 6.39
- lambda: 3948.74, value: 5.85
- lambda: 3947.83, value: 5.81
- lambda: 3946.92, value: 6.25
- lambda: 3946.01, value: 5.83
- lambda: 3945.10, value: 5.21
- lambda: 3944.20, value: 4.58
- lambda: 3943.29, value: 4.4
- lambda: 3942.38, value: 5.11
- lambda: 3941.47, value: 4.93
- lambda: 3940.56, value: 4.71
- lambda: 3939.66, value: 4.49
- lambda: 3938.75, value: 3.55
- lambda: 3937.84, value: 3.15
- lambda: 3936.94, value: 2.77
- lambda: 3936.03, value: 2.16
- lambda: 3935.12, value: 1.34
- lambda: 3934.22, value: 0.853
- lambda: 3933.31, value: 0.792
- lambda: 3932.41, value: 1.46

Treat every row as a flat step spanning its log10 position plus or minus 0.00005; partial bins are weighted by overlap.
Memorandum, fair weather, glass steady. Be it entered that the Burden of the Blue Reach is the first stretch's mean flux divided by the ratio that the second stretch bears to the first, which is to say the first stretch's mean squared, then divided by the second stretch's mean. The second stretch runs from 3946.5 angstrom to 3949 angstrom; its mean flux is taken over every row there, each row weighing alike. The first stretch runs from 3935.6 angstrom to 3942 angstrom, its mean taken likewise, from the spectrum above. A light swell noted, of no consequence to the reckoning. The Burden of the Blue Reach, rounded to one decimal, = 2.3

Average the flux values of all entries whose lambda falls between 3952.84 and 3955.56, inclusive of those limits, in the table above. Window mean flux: 6.7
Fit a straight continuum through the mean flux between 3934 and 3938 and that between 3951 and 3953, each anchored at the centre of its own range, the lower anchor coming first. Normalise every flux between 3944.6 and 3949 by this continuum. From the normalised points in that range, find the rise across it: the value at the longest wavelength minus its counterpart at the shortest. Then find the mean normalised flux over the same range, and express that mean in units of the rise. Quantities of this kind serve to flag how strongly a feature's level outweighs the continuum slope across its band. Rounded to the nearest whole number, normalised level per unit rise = -14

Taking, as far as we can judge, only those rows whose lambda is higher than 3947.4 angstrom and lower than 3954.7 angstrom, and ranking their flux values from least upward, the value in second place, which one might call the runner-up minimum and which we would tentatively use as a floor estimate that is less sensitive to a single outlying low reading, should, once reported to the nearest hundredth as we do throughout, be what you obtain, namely 5.81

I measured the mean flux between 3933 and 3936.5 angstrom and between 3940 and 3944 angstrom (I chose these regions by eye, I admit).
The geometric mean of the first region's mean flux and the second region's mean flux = 2.5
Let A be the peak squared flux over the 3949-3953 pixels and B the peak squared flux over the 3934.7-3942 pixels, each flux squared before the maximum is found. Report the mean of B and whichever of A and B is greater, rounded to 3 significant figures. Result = 33.2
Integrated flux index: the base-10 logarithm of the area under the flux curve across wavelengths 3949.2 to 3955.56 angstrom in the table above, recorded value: 1.61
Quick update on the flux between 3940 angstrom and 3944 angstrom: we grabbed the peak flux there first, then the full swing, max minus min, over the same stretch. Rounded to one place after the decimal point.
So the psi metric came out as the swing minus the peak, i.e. -4.4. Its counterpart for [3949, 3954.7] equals -5.7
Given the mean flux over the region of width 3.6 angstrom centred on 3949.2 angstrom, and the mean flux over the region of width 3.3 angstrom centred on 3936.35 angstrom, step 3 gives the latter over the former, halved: 0.19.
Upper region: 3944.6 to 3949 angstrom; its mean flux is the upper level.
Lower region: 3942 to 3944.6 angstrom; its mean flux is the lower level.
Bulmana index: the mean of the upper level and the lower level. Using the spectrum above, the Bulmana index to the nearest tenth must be 5.2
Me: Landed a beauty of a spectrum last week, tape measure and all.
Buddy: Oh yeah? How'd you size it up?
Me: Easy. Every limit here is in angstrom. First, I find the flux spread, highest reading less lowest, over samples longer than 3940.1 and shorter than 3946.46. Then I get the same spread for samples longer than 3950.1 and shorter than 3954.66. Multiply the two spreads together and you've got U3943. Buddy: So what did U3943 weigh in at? 2.1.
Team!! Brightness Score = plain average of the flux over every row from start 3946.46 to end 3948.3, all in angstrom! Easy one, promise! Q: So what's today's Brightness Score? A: 6.0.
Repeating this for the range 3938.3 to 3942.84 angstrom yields 4.6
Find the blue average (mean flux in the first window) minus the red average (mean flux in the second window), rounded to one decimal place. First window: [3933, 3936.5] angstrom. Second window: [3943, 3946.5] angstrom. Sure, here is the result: -3.7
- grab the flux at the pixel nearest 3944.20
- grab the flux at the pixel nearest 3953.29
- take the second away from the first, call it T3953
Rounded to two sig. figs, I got -1.7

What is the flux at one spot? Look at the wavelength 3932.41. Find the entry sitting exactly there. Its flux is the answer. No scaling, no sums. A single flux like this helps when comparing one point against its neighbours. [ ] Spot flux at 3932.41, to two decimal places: 1.46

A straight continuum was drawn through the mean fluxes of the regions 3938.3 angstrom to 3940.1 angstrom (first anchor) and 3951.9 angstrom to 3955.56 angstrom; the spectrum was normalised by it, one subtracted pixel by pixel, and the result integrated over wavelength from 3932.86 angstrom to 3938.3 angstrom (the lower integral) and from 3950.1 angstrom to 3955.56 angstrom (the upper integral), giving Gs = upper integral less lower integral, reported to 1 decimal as 2.7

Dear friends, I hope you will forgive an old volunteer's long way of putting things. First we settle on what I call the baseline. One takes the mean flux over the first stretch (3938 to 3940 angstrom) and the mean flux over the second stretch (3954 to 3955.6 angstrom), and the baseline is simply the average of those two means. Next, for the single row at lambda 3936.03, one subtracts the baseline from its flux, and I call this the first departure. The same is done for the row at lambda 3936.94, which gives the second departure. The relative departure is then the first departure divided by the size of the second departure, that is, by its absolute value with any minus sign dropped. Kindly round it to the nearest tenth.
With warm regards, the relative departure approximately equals -1.2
